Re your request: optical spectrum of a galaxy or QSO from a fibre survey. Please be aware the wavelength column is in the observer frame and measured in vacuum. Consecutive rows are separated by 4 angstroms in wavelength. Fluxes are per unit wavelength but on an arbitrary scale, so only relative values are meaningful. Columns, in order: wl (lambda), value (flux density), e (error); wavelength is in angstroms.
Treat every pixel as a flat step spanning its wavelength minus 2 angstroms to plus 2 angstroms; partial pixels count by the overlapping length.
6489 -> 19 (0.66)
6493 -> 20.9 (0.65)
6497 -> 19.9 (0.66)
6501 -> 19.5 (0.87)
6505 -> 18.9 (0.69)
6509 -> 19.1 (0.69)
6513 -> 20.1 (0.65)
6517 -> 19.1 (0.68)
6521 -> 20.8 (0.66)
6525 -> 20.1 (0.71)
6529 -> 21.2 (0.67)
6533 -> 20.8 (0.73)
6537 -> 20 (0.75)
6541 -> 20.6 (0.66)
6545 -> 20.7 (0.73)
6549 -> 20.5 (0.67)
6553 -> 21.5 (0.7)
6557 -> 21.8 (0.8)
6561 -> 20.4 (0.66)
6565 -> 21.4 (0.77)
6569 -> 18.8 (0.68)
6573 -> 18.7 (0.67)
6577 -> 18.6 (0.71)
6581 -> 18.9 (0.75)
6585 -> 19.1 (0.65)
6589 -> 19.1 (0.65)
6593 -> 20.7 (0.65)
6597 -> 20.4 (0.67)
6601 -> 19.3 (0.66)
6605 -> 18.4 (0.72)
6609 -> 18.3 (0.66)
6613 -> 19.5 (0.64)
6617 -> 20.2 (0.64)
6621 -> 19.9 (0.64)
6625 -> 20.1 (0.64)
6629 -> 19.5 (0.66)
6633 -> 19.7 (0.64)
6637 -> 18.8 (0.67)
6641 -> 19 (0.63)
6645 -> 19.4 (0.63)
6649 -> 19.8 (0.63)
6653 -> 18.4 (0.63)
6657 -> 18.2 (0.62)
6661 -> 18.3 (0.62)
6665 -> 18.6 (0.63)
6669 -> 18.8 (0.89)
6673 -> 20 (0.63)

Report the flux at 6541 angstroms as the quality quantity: 20.6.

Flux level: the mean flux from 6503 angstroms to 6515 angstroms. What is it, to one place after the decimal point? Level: 19.4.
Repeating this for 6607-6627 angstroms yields 19.6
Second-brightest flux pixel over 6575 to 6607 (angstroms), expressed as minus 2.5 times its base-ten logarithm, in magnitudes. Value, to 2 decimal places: -3.27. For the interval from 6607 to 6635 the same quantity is -3.26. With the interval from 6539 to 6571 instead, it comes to -3.33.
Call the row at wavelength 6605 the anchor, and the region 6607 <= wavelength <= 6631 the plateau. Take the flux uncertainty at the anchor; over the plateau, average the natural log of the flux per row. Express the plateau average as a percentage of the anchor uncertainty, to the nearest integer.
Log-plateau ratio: 413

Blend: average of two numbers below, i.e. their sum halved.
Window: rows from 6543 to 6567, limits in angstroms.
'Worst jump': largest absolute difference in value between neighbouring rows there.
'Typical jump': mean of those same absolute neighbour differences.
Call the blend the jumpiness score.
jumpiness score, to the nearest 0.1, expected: 1.1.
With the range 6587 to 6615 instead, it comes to 1.2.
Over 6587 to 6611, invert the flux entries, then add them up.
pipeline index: 0.3105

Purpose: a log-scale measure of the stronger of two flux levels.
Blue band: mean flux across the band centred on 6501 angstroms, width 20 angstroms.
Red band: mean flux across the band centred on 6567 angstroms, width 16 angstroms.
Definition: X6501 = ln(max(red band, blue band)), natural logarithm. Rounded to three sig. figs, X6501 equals 2.99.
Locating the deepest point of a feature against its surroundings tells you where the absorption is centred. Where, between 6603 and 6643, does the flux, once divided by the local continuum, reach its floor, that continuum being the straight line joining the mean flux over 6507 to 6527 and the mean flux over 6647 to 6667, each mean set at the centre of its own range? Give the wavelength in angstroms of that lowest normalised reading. 6609 angstroms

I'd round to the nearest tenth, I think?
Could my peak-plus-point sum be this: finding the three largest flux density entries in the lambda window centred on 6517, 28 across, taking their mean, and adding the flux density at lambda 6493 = 41.6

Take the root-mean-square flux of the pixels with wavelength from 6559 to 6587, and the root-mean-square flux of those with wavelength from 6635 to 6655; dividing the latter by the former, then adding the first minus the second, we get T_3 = 1.3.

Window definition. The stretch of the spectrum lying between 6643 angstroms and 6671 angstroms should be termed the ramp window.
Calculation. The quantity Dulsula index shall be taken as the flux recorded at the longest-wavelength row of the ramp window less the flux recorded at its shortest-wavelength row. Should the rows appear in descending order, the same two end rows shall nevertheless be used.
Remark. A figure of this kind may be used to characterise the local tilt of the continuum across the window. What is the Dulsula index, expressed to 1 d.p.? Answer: -0.6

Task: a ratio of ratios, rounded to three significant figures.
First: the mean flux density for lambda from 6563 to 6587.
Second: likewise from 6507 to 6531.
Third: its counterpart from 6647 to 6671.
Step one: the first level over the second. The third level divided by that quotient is 19.5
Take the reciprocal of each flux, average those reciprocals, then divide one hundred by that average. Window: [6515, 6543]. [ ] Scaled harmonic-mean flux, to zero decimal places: 2035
